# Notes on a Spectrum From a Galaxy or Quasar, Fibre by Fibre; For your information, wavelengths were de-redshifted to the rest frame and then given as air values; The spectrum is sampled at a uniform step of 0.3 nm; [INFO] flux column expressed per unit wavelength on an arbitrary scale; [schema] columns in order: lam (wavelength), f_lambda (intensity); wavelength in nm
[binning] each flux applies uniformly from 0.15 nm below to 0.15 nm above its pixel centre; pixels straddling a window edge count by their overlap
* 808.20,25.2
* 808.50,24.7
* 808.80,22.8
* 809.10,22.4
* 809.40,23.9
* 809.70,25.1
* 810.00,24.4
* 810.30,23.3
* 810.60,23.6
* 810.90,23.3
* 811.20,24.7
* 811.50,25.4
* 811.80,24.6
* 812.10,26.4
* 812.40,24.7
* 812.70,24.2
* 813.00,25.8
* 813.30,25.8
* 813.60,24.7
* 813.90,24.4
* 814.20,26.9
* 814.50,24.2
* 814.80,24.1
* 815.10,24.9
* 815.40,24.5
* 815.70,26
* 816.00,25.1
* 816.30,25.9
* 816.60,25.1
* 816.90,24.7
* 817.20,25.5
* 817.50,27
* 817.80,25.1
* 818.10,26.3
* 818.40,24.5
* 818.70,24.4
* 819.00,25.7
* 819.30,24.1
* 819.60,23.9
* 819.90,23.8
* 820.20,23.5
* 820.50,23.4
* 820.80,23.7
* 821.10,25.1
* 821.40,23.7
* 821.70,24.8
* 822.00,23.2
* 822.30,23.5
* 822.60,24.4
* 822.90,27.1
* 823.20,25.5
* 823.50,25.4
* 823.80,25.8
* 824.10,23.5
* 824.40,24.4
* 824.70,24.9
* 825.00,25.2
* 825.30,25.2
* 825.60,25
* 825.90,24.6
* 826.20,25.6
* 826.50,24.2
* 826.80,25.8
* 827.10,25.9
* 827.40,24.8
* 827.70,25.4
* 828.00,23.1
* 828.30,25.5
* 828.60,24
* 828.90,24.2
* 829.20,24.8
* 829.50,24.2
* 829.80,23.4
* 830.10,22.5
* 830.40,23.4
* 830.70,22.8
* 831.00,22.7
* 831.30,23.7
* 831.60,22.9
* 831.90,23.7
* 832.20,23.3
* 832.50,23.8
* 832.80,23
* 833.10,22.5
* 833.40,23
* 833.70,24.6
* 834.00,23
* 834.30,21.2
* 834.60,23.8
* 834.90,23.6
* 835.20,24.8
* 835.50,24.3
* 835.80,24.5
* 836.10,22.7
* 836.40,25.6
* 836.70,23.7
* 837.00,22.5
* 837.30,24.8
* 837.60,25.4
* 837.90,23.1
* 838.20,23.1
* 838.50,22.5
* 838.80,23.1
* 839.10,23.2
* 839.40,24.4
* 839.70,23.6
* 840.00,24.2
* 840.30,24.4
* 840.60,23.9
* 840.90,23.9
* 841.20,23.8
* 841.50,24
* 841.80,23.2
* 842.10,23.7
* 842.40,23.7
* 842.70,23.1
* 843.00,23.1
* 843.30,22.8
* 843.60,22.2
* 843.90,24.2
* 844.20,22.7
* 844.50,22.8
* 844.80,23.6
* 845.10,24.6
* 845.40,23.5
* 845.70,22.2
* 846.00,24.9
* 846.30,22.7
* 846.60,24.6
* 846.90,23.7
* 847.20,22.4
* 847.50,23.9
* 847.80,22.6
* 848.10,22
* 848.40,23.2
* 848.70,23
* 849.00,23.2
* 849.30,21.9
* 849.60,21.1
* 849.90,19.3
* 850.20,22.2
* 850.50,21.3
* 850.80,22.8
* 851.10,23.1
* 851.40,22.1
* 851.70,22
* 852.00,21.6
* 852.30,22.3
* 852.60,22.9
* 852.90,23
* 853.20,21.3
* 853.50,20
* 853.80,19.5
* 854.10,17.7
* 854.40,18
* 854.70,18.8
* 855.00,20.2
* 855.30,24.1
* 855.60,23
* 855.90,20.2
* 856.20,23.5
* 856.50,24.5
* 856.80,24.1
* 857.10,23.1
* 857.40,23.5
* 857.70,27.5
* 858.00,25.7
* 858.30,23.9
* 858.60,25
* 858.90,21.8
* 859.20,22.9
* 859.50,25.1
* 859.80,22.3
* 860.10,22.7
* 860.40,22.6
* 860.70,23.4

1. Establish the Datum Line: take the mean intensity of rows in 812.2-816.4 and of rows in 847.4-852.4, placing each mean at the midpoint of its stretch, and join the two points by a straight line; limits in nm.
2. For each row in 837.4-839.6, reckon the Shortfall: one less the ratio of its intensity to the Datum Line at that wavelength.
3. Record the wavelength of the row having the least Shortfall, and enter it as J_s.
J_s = 837.60 nm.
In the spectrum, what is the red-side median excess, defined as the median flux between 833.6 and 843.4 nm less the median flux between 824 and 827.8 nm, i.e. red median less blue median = -1.3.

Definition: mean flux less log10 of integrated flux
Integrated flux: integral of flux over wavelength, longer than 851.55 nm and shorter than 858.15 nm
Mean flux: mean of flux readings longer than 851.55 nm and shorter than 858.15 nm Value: 19.9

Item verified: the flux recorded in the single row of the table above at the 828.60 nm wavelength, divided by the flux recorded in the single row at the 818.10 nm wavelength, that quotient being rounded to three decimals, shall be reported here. 0.913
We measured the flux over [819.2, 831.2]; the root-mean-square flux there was 24.4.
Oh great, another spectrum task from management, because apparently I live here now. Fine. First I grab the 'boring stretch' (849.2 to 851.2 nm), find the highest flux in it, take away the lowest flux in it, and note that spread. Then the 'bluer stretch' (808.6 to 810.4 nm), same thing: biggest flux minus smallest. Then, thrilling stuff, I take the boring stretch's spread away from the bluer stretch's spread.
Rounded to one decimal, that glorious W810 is -1.1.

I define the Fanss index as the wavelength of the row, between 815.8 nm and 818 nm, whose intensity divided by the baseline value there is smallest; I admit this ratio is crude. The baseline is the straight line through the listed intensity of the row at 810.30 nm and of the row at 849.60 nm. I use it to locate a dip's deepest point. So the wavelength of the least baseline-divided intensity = 816.90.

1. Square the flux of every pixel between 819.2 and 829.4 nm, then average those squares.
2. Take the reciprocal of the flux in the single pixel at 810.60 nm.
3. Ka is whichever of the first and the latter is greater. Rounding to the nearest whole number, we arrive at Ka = 607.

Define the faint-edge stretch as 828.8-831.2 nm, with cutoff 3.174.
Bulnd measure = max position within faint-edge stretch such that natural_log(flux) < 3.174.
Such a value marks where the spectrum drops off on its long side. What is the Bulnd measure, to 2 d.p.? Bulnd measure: 831.00 nm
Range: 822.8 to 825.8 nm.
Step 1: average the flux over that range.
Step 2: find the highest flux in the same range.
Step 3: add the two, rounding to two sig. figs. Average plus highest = 52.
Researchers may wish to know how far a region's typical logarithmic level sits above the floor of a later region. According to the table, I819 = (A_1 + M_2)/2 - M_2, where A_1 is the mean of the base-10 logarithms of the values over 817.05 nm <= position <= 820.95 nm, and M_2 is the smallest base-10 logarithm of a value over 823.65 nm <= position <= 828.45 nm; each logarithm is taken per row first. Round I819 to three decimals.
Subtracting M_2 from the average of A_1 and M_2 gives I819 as 0.014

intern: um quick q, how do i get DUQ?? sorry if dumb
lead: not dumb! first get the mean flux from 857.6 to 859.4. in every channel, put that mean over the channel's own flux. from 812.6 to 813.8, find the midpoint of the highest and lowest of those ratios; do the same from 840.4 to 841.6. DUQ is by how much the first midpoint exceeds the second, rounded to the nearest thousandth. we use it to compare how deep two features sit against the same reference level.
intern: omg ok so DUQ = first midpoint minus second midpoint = -0.044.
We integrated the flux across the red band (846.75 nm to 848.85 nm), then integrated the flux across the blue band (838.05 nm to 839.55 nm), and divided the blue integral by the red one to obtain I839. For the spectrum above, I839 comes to 0.72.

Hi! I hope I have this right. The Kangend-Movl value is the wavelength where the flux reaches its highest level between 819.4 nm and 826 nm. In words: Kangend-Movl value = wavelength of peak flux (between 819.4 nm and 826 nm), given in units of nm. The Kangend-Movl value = 822.90 nm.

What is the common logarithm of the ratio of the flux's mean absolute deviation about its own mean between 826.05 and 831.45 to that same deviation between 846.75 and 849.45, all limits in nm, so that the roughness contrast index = 0.20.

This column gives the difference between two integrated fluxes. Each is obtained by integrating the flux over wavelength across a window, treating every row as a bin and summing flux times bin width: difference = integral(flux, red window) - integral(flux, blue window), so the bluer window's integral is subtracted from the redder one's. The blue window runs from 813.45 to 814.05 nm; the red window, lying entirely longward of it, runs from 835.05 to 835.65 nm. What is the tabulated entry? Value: 0.00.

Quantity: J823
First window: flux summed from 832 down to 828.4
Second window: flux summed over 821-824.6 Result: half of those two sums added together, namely 289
